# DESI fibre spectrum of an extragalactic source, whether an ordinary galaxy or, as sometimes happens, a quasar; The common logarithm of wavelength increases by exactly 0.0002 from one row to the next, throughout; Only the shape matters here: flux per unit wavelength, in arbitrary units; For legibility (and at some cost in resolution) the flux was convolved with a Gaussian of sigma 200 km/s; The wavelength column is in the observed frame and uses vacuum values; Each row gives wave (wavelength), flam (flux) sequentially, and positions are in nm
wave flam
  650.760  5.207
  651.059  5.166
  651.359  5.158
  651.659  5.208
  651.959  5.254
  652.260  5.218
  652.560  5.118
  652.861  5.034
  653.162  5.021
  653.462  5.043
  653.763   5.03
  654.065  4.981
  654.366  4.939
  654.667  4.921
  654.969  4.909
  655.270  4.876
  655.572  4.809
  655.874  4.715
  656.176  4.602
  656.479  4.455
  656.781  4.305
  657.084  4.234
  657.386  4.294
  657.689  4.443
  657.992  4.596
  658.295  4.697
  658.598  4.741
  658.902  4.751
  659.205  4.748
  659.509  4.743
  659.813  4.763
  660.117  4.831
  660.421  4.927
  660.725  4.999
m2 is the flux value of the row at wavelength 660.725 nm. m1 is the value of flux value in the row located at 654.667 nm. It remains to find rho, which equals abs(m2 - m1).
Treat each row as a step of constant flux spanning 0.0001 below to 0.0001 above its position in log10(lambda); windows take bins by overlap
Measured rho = 0.08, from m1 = 4.921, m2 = 4.999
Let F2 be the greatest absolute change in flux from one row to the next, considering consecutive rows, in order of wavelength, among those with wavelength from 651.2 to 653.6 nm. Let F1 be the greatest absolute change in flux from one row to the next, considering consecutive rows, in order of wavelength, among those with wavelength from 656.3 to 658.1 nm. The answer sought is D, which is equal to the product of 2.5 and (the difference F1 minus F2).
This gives 0.13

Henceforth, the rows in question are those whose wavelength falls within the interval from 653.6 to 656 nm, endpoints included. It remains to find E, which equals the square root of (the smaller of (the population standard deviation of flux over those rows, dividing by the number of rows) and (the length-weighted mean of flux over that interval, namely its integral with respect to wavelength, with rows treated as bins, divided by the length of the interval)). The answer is 0.30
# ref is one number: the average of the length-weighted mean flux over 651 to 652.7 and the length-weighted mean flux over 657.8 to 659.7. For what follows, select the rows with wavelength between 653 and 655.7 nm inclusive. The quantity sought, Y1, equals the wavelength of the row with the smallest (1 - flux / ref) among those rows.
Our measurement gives 653.462 nm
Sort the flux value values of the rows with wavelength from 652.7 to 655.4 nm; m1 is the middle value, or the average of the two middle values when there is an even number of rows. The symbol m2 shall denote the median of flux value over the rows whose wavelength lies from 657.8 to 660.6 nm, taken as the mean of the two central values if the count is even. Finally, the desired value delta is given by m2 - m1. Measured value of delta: -0.2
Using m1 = 5.0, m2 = 4.75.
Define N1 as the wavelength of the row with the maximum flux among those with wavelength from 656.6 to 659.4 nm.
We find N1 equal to 658.902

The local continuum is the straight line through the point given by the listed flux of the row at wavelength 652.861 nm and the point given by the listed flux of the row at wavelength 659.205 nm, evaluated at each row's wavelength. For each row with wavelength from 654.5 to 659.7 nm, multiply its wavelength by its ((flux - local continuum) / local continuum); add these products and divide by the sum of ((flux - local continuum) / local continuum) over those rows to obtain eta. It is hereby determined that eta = 656.93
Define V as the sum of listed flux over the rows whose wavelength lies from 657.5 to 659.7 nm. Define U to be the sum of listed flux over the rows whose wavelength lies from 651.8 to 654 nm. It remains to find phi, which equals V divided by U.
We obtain 0.92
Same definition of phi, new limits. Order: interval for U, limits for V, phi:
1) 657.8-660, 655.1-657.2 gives 0.97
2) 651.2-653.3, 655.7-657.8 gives 0.86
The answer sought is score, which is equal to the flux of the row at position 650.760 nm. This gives 5.207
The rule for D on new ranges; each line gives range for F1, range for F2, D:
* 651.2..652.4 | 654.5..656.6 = -0.24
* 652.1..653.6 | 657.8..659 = 0.00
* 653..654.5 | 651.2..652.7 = -0.13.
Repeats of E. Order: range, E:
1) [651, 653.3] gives 0.28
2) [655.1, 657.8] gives 0.47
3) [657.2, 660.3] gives 0.40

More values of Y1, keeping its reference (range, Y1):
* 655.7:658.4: 655.874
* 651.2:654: 651.959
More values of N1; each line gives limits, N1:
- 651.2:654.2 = 651.959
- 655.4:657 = 655.572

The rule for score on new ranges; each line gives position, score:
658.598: 4.741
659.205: 4.748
